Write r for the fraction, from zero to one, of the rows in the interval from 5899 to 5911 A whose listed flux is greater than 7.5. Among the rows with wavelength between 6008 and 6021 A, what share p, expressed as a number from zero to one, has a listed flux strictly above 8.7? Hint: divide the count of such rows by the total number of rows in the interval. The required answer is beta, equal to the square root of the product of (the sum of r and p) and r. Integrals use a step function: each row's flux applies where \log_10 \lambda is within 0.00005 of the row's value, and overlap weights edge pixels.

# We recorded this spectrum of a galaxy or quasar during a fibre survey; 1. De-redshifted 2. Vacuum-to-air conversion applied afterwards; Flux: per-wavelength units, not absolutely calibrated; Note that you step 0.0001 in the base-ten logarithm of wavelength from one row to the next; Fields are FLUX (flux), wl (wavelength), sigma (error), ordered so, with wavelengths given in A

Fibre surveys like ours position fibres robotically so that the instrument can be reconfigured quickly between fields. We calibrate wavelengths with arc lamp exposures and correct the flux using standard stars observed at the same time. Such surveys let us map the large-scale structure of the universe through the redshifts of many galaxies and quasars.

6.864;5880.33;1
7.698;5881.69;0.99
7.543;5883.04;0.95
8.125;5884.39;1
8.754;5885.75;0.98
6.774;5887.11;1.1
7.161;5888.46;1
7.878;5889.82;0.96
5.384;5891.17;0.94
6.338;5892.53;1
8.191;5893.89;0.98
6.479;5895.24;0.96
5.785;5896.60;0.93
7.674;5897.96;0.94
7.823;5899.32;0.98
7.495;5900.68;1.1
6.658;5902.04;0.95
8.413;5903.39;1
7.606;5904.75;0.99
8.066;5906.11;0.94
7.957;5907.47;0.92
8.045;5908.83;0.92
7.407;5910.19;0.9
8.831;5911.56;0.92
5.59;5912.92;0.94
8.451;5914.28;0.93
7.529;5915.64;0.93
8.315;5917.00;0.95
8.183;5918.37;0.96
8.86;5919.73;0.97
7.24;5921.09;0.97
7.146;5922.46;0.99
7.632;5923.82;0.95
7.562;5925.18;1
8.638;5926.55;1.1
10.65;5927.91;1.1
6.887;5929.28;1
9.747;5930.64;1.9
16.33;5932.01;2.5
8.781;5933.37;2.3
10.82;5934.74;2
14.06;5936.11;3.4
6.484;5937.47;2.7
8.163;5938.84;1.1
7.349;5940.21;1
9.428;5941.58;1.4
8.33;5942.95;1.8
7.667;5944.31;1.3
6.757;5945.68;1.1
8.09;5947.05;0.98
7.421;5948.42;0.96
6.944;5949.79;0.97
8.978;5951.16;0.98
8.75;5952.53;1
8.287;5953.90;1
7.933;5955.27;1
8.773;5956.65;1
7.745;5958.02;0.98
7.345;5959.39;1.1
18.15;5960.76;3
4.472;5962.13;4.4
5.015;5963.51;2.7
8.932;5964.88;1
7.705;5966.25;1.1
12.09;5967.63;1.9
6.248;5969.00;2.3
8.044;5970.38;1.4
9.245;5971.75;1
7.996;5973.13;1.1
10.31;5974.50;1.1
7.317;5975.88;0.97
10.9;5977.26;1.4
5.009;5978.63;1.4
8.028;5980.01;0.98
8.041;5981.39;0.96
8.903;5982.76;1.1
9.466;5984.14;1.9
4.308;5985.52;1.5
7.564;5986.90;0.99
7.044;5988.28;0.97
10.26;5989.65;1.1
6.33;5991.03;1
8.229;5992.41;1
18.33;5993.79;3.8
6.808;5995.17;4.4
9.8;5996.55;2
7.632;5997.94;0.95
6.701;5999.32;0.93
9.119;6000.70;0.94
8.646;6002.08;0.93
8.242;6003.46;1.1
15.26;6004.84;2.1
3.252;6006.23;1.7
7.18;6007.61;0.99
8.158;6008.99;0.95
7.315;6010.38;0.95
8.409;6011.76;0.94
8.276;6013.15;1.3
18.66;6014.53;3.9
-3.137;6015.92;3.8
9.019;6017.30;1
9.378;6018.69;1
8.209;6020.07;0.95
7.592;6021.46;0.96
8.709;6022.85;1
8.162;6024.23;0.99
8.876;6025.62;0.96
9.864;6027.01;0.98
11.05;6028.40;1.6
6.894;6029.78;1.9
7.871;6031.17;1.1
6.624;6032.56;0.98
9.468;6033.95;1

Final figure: 0.82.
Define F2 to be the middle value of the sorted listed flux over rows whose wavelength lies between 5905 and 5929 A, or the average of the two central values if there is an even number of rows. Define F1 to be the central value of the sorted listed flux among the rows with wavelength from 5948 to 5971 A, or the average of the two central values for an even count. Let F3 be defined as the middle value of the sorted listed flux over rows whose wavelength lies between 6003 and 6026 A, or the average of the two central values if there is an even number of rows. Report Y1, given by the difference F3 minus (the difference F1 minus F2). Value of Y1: 8.35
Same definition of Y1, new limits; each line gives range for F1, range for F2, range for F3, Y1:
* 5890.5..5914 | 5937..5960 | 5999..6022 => 8.57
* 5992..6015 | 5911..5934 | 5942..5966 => 8.01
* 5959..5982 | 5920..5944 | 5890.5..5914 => 7.91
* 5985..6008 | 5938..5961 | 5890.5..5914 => 8.06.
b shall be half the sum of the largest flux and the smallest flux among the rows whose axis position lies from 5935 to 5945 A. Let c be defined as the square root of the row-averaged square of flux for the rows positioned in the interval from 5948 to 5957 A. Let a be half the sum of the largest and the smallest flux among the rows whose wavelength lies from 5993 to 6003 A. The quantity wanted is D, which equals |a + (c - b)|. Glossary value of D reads 10.4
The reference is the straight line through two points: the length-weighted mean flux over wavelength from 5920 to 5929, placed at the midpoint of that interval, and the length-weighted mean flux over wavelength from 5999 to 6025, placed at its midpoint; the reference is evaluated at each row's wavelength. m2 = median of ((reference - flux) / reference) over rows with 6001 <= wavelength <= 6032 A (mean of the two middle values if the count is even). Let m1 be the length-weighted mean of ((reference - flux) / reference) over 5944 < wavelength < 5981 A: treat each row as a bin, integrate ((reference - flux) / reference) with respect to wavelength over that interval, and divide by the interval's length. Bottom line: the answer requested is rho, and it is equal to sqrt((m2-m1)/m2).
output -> 2.2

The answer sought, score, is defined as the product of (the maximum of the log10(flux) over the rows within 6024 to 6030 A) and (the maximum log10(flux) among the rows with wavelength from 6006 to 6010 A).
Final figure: 0.95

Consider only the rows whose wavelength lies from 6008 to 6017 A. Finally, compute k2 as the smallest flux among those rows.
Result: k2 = -3.137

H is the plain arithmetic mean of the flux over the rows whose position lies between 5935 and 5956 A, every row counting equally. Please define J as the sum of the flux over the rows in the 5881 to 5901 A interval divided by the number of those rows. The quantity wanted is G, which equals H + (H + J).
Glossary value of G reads 23.9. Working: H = 8.3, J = 7.3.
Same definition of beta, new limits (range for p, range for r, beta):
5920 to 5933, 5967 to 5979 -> 0.82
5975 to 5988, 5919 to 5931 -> 0.82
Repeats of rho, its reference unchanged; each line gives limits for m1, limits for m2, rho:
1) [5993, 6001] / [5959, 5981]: 2.8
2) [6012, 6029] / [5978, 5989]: 1.4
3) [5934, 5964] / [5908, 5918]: 3.0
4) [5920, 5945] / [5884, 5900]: 1.6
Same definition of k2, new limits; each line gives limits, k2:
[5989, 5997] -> 6.33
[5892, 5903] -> 5.785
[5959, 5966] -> 4.472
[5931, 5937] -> 8.781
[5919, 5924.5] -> 7.146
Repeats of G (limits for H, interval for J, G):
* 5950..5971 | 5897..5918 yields 24.9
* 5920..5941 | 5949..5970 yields 26.8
